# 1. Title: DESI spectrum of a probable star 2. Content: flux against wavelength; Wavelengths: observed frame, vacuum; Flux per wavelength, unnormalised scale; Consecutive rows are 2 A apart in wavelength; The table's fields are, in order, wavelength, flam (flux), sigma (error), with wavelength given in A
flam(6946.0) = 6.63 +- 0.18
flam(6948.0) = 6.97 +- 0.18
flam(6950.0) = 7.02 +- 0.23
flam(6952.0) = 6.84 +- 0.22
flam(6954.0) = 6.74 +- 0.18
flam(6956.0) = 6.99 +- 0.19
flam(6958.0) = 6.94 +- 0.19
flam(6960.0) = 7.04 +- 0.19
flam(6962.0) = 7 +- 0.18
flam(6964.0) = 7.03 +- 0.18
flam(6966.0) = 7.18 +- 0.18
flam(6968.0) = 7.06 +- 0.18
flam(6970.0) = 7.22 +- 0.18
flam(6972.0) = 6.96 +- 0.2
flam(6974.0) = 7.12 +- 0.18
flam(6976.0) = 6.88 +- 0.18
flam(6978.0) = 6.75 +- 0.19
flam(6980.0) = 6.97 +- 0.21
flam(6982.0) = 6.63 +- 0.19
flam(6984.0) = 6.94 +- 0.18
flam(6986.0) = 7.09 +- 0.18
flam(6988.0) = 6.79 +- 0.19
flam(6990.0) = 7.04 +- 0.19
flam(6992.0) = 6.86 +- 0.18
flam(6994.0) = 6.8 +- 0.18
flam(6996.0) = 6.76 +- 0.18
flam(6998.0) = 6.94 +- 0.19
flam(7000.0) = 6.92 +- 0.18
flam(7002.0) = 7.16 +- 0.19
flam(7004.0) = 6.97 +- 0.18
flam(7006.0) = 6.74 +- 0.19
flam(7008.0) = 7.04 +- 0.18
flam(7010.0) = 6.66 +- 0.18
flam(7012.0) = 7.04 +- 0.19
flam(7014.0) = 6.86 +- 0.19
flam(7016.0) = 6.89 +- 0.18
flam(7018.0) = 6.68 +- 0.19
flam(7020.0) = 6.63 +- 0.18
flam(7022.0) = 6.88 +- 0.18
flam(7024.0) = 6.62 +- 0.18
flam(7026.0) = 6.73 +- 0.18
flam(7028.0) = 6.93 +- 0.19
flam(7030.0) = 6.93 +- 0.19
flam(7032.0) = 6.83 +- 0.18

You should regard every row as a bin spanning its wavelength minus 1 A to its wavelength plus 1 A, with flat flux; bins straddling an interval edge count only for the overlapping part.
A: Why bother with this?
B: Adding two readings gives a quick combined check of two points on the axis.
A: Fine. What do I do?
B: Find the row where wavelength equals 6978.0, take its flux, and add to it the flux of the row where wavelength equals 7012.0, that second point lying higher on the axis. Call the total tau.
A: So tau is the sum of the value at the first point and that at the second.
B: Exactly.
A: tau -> 13.8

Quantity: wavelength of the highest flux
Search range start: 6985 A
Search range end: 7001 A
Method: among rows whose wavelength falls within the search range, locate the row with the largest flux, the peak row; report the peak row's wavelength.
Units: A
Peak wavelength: 6986.0 A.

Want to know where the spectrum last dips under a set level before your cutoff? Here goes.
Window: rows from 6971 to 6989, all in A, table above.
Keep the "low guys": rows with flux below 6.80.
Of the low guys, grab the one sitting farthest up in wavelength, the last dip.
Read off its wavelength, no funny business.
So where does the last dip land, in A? 6988.0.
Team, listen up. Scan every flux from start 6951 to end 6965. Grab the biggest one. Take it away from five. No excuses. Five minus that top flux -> -2.04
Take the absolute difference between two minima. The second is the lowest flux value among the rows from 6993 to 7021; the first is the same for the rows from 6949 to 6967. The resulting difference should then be 0.11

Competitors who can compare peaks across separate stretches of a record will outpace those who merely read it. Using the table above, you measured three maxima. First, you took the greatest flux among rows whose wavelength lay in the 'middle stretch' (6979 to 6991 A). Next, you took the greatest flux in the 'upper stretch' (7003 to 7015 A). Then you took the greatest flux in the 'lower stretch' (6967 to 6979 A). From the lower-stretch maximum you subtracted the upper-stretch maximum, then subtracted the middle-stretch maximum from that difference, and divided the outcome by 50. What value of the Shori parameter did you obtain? -0.138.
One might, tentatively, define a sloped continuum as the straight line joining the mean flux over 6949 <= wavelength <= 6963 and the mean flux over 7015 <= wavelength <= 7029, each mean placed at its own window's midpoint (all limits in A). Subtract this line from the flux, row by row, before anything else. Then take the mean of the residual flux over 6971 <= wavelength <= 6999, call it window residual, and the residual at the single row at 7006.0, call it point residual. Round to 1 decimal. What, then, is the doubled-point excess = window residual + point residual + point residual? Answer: -0.1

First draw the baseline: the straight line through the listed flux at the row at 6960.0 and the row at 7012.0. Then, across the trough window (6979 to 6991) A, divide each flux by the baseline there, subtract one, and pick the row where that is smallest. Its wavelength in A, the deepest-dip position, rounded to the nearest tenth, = 6982.0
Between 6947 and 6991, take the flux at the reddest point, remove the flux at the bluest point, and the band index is 0.07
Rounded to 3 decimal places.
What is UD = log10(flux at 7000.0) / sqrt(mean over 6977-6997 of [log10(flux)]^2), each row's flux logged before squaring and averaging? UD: 1.004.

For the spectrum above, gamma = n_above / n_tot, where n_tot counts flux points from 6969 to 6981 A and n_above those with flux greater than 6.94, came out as 0.67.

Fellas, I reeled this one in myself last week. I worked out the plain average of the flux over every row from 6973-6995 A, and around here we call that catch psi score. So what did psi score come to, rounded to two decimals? 6.90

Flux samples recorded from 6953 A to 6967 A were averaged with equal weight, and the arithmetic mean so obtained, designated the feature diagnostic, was 6.99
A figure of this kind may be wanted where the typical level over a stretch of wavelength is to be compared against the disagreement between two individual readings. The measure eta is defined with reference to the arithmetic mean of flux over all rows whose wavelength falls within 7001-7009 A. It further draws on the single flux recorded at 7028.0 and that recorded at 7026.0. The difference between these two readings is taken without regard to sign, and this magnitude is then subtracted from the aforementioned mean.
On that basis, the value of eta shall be 6.78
